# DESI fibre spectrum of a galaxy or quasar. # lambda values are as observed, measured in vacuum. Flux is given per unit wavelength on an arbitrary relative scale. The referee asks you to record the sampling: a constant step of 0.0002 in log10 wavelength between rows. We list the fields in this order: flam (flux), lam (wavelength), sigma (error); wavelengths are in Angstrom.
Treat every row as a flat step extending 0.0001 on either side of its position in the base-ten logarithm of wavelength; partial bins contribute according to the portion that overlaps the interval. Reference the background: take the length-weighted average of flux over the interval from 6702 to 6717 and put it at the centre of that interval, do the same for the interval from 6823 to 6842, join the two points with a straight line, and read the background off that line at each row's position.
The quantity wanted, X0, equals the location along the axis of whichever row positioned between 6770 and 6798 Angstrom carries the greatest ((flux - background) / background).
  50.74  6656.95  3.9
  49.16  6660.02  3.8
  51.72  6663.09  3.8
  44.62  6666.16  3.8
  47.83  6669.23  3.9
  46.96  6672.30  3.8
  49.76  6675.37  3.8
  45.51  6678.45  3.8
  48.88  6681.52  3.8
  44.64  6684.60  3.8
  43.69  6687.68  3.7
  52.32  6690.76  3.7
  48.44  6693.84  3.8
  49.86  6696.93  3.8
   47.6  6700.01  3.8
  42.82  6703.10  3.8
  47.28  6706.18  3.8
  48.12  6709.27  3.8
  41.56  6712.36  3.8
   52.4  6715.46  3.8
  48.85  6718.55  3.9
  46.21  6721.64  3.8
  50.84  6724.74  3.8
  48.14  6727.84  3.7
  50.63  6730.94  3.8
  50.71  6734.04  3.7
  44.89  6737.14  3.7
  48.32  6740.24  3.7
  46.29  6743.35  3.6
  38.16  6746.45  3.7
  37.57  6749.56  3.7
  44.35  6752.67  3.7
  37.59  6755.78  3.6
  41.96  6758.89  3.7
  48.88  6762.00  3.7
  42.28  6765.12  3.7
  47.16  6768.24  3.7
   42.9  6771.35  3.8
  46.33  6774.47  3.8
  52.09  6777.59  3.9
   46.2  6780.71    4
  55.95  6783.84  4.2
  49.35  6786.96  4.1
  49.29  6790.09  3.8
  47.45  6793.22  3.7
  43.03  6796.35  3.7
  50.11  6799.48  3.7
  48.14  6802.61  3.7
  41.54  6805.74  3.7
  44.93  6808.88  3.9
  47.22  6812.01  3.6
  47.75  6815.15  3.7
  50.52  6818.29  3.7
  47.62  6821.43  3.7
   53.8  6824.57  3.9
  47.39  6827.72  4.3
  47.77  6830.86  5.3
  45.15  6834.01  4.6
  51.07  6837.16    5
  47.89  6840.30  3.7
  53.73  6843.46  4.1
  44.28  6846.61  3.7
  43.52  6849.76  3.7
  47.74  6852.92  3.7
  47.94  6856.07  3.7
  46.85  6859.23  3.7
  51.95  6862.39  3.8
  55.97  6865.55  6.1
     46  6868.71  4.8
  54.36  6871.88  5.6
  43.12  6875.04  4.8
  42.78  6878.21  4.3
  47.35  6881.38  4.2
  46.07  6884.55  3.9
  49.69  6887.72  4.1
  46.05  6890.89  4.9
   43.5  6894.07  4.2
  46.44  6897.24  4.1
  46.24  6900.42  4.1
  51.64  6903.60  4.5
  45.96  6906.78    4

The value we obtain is 6783.84 Angstrom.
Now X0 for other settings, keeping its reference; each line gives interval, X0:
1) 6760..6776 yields 6762.00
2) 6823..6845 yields 6824.57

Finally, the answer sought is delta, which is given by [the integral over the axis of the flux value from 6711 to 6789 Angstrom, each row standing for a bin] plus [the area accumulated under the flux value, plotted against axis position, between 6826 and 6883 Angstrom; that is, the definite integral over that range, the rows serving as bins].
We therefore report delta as 6359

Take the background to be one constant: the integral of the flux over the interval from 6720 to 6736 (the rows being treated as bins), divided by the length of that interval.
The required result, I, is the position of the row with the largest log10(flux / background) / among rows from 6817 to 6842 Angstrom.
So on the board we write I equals 6824.57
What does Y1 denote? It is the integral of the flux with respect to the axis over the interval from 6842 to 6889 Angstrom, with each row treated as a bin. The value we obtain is 2259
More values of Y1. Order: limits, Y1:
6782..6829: 2268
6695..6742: 2250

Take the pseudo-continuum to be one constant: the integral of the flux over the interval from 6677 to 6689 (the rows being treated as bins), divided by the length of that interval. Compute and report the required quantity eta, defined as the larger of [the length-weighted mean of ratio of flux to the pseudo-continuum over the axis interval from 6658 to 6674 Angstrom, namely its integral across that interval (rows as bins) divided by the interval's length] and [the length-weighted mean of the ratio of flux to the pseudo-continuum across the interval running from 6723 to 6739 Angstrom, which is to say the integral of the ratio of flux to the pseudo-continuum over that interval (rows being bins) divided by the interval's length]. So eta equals 1.07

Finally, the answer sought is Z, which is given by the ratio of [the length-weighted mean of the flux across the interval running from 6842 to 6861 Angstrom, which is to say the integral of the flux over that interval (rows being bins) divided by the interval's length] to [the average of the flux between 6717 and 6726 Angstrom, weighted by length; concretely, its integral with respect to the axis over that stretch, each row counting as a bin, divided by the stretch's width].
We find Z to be 0.97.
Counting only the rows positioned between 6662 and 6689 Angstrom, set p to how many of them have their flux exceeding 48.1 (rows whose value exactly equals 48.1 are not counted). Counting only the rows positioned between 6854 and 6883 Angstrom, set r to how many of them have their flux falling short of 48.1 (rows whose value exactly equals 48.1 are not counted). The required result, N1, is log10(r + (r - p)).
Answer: 1.0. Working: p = 3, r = 6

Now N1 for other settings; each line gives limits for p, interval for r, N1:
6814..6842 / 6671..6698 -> 0.7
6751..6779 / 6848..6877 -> 1.0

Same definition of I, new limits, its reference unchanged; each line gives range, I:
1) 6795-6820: 6818.29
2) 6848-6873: 6865.55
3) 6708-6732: 6715.46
